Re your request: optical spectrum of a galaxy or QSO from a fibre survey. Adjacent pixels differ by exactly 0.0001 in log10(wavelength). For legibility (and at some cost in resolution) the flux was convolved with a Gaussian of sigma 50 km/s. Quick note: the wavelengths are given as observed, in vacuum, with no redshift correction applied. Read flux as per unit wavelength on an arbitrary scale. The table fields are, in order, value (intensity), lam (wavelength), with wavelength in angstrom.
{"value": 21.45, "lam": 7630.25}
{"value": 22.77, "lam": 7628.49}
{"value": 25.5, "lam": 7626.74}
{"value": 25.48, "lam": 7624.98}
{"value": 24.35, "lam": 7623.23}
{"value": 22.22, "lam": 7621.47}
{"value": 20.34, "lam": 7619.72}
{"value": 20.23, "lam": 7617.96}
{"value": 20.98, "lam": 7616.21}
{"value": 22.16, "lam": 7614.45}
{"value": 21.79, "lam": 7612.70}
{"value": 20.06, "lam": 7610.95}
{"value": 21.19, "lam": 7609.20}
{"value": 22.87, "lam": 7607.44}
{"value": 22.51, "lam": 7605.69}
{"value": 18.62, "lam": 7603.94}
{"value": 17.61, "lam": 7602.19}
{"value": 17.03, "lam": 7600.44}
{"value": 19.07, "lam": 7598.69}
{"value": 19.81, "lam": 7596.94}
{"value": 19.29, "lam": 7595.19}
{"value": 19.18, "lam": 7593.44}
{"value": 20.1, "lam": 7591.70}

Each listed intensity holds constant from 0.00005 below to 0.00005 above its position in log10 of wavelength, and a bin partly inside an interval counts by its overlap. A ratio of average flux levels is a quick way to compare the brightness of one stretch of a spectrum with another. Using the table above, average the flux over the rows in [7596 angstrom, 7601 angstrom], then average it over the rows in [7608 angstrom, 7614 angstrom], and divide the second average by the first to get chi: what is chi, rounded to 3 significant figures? 1.13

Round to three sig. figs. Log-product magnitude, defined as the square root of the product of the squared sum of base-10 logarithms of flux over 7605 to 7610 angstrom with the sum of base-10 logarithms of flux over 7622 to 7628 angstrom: 8.27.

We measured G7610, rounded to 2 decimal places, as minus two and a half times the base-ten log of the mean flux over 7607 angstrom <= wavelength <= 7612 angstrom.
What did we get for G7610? -3.32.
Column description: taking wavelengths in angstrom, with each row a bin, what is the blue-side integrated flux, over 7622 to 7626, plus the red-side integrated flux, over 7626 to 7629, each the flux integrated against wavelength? 172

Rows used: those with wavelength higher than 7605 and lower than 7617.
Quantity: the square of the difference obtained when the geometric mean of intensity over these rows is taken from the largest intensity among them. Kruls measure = 1.5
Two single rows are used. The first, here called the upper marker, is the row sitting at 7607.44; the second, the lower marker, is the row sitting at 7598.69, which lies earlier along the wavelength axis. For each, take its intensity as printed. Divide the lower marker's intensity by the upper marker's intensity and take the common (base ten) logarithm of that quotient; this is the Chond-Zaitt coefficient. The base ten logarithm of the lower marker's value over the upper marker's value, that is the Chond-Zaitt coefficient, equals -0.08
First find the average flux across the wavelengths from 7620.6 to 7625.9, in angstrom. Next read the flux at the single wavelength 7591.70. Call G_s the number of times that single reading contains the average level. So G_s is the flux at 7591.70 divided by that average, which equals 0.84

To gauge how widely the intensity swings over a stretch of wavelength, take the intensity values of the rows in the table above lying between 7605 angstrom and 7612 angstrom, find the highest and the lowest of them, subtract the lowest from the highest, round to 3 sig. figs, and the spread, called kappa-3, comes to 2.81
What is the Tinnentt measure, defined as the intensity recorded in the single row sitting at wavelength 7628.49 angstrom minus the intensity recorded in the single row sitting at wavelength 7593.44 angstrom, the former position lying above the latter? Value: 4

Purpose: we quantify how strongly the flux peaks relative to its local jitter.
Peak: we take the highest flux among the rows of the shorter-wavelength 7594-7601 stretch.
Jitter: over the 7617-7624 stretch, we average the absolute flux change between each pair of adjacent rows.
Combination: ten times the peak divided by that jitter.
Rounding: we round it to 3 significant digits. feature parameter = 144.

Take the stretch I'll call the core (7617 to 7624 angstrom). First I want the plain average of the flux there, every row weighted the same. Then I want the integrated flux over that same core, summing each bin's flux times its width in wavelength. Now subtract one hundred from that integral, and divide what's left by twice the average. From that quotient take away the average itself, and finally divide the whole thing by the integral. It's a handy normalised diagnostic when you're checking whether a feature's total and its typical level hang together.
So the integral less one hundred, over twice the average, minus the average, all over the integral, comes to -0.135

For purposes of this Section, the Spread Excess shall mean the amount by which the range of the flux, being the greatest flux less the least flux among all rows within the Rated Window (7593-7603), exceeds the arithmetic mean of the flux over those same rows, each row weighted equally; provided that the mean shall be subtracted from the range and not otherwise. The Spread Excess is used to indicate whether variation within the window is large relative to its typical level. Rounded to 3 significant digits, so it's -15.9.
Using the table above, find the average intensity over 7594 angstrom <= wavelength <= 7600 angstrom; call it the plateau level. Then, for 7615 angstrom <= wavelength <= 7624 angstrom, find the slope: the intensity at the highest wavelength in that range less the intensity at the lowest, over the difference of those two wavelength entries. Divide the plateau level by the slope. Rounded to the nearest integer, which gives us 40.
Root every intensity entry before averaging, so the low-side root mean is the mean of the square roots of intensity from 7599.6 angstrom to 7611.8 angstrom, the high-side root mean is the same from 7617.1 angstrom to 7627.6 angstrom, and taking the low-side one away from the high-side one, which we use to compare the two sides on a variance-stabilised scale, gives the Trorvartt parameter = 0.33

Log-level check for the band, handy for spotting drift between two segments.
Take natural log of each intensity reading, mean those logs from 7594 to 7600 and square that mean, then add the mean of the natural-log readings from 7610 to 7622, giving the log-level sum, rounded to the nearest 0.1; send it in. 11.8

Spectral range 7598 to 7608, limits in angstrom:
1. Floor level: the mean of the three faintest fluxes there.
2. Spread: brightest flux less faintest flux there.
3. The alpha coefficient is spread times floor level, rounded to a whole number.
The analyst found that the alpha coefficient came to 104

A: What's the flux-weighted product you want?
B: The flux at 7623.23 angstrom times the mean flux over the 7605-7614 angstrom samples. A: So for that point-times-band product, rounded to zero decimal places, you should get 528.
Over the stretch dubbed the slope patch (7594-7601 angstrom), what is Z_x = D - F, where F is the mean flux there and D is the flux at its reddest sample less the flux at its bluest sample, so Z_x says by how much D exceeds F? -21.1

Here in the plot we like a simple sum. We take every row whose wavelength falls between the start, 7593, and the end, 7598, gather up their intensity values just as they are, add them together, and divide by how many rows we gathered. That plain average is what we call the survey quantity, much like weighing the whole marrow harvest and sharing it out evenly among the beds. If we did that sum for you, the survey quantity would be 19.4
